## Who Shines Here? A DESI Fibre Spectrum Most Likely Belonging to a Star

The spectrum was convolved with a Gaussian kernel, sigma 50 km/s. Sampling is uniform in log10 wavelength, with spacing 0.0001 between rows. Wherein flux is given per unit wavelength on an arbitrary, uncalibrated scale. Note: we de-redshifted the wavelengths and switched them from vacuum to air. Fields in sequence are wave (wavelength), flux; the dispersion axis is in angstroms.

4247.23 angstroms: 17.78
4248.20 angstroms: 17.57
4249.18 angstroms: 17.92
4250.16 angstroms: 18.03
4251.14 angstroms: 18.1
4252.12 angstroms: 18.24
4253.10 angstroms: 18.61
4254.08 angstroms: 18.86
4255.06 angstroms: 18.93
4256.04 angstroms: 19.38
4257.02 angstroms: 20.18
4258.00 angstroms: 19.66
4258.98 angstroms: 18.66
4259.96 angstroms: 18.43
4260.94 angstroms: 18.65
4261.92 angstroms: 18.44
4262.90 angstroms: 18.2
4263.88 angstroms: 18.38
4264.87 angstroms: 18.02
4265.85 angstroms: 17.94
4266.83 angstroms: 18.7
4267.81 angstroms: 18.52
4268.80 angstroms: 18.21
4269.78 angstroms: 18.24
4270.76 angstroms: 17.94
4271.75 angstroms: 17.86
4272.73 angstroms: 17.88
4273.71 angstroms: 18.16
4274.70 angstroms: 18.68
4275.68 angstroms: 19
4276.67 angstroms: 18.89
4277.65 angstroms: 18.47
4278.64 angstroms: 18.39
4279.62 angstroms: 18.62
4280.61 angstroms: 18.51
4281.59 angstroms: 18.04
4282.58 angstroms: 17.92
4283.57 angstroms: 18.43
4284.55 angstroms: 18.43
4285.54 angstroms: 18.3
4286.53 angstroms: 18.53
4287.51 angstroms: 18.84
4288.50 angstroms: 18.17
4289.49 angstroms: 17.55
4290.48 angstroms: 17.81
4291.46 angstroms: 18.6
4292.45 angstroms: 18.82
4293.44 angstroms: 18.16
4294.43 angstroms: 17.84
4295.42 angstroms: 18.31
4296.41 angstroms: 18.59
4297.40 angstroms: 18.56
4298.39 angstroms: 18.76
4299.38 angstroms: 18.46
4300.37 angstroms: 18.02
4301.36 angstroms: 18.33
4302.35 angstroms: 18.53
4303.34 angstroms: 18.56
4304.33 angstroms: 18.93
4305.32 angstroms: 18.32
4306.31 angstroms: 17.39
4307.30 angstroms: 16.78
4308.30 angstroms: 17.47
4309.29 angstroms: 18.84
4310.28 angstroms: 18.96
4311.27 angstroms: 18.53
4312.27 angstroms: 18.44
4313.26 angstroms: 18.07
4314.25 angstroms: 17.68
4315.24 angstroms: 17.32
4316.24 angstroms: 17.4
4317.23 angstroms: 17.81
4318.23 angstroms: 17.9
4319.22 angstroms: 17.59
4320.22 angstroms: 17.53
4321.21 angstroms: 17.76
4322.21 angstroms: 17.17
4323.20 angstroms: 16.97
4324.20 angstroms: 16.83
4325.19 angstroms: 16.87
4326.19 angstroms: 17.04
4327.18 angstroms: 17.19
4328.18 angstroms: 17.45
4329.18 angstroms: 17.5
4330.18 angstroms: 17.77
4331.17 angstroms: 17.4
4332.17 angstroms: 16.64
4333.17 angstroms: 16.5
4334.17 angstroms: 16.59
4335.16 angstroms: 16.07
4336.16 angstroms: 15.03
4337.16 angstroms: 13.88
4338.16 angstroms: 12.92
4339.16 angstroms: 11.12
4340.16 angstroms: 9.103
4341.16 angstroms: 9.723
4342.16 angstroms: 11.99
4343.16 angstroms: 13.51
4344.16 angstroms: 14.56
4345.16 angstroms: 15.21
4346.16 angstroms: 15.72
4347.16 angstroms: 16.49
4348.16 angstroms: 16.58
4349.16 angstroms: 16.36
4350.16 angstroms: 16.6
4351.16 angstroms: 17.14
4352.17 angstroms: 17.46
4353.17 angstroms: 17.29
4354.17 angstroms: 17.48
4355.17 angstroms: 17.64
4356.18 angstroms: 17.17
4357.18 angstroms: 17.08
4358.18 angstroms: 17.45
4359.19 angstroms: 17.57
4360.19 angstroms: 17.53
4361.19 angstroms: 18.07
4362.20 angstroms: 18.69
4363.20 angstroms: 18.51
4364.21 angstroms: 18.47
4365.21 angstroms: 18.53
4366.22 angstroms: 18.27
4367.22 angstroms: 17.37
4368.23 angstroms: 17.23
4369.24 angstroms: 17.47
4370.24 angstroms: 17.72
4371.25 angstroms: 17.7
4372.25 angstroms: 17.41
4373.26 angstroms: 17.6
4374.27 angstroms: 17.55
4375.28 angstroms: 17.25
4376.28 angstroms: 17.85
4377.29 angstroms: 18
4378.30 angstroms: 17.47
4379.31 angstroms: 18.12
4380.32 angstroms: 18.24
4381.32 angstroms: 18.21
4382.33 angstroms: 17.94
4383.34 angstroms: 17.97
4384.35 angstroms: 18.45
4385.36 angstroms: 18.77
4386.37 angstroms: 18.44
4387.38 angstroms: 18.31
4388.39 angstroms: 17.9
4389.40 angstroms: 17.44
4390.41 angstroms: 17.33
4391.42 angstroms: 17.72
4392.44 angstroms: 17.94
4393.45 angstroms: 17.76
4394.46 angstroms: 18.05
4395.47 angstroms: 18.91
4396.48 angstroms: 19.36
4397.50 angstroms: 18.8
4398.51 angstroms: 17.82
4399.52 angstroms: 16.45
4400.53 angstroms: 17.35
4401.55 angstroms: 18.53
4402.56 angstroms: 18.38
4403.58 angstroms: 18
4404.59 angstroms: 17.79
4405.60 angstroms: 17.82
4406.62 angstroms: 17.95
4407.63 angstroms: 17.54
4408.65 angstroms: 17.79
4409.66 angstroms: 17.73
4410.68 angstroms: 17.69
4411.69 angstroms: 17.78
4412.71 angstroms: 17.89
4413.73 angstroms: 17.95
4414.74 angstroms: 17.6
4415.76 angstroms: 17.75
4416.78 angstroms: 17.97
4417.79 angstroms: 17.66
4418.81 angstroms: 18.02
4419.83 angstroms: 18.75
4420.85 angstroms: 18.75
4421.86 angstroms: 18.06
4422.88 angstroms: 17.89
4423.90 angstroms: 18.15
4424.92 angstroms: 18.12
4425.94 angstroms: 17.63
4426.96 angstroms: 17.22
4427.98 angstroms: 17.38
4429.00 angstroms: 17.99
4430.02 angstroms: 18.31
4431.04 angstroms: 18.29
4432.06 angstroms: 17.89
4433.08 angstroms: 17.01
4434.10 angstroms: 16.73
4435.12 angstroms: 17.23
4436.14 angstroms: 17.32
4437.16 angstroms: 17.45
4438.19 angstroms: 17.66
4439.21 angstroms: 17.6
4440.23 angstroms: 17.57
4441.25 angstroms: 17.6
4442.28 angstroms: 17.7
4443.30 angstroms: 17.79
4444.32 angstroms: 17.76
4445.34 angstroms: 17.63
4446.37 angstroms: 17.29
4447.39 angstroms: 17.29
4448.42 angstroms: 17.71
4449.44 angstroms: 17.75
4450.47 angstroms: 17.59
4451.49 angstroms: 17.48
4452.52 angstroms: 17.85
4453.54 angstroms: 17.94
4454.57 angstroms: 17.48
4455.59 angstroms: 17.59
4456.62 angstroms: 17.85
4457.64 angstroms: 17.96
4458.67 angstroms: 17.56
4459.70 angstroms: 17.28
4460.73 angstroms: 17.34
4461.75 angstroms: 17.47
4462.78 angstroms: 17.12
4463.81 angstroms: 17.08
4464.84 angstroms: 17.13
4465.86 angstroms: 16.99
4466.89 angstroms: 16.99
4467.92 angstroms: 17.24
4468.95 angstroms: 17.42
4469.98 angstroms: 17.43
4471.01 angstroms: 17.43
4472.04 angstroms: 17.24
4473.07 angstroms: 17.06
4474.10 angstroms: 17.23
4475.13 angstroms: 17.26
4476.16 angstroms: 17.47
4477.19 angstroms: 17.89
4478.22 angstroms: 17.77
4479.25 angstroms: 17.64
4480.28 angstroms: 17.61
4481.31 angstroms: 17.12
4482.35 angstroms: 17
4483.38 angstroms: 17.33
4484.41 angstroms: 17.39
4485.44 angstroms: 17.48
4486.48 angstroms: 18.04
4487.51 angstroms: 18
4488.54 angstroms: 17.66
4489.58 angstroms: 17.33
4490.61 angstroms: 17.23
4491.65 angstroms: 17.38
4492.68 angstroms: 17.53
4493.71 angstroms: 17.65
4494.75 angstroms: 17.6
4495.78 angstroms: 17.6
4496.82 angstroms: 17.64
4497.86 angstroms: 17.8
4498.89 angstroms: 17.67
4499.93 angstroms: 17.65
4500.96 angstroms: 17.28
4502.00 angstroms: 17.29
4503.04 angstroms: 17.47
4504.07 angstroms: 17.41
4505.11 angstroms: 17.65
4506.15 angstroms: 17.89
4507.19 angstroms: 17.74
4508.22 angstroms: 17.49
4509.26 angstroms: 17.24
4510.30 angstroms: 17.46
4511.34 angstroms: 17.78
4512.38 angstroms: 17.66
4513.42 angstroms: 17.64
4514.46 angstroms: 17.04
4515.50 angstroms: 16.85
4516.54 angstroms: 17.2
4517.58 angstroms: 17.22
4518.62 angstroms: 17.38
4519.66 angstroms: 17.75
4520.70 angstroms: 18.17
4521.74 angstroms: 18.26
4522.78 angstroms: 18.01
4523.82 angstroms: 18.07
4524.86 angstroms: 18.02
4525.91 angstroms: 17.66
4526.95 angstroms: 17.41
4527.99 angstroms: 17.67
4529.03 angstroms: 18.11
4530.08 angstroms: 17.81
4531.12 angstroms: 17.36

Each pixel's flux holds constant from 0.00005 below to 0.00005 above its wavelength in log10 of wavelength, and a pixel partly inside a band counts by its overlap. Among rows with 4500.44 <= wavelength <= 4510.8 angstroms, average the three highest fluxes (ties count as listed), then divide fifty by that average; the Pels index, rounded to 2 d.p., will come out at 2.82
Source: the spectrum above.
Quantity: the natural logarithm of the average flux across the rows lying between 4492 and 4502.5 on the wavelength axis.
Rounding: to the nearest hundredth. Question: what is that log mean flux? 2.87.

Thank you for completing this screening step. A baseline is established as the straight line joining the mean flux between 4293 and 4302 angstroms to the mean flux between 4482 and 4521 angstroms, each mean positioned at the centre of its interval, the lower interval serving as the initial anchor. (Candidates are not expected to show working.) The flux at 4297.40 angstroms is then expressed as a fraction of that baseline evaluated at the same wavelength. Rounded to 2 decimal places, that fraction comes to 1.01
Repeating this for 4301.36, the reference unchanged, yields 1.00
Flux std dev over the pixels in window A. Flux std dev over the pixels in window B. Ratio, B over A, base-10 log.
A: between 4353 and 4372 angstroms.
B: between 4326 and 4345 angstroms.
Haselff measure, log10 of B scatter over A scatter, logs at 0.7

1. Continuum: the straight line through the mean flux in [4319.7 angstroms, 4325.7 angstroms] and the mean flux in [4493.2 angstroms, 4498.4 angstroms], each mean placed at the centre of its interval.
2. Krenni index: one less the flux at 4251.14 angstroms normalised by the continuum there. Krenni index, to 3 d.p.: -0.065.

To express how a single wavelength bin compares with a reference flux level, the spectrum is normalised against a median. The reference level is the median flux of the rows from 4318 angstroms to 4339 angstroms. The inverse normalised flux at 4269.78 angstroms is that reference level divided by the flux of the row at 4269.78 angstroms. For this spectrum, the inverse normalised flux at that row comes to 0.93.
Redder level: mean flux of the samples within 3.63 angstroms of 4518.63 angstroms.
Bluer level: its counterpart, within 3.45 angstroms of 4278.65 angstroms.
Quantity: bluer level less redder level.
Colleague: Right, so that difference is 1.0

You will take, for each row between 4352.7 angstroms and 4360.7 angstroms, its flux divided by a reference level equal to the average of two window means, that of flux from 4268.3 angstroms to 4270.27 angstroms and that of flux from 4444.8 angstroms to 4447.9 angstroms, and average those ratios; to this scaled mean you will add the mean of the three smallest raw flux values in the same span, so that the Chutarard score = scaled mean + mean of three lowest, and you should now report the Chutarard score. 18.2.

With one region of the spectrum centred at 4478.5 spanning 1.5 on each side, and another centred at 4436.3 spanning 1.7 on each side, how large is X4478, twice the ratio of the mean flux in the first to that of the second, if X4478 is 2.05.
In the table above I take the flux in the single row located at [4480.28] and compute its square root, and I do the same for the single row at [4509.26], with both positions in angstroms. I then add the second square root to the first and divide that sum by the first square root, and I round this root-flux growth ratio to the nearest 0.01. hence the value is 1.99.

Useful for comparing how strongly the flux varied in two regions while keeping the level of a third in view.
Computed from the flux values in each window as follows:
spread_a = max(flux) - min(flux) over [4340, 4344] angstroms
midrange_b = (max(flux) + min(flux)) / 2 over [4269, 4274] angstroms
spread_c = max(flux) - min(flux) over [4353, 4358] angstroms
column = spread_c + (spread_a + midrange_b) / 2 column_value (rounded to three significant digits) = 11.8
